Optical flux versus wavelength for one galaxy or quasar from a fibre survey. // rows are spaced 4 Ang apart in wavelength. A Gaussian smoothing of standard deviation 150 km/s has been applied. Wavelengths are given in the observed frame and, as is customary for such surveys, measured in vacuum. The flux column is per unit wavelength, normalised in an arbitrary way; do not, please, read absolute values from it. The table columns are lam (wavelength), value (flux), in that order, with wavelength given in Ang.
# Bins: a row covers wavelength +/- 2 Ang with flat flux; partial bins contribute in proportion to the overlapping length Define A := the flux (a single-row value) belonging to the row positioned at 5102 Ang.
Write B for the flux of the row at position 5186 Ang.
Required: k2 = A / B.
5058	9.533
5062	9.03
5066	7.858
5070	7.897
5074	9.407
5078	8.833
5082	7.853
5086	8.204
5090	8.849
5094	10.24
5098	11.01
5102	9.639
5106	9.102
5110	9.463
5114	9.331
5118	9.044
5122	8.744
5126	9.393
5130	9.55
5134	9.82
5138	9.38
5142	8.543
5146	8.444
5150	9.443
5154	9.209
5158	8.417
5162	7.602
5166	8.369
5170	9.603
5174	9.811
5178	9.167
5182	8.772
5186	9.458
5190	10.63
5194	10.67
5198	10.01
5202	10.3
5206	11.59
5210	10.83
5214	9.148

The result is 1.02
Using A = 9.639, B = 9.458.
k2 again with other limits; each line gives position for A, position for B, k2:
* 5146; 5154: 0.92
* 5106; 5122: 1.04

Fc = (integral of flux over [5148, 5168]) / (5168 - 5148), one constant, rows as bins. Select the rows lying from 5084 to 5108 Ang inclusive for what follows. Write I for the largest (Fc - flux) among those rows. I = 0.4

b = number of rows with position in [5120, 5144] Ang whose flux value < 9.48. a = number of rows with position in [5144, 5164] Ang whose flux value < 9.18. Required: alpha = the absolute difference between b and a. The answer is 1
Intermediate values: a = 3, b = 4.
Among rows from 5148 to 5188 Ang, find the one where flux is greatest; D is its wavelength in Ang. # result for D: 5174 Ang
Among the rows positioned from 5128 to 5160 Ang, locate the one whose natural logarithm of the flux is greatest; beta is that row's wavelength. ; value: 5134 Ang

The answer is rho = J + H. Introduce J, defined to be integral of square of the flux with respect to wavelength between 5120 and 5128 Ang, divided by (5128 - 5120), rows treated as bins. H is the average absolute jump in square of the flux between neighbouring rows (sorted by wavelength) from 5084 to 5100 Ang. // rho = 100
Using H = 18.0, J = 82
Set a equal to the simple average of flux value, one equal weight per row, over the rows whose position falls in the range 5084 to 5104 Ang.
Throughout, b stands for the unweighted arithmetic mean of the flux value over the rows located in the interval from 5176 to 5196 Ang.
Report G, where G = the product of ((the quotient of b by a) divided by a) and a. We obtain 1.02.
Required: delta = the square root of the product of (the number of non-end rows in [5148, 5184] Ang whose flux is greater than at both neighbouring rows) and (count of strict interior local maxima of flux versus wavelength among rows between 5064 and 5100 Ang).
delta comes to 1.0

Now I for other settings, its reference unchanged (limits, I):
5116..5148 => 0.2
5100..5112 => -0.5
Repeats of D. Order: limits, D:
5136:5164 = 5150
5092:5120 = 5098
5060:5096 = 5094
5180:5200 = 5194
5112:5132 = 5130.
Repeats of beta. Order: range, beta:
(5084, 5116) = 5098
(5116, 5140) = 5134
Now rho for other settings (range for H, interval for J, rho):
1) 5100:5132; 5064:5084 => 77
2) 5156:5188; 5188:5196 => 125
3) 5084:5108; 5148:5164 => 94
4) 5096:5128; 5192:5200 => 117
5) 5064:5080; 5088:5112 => 107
